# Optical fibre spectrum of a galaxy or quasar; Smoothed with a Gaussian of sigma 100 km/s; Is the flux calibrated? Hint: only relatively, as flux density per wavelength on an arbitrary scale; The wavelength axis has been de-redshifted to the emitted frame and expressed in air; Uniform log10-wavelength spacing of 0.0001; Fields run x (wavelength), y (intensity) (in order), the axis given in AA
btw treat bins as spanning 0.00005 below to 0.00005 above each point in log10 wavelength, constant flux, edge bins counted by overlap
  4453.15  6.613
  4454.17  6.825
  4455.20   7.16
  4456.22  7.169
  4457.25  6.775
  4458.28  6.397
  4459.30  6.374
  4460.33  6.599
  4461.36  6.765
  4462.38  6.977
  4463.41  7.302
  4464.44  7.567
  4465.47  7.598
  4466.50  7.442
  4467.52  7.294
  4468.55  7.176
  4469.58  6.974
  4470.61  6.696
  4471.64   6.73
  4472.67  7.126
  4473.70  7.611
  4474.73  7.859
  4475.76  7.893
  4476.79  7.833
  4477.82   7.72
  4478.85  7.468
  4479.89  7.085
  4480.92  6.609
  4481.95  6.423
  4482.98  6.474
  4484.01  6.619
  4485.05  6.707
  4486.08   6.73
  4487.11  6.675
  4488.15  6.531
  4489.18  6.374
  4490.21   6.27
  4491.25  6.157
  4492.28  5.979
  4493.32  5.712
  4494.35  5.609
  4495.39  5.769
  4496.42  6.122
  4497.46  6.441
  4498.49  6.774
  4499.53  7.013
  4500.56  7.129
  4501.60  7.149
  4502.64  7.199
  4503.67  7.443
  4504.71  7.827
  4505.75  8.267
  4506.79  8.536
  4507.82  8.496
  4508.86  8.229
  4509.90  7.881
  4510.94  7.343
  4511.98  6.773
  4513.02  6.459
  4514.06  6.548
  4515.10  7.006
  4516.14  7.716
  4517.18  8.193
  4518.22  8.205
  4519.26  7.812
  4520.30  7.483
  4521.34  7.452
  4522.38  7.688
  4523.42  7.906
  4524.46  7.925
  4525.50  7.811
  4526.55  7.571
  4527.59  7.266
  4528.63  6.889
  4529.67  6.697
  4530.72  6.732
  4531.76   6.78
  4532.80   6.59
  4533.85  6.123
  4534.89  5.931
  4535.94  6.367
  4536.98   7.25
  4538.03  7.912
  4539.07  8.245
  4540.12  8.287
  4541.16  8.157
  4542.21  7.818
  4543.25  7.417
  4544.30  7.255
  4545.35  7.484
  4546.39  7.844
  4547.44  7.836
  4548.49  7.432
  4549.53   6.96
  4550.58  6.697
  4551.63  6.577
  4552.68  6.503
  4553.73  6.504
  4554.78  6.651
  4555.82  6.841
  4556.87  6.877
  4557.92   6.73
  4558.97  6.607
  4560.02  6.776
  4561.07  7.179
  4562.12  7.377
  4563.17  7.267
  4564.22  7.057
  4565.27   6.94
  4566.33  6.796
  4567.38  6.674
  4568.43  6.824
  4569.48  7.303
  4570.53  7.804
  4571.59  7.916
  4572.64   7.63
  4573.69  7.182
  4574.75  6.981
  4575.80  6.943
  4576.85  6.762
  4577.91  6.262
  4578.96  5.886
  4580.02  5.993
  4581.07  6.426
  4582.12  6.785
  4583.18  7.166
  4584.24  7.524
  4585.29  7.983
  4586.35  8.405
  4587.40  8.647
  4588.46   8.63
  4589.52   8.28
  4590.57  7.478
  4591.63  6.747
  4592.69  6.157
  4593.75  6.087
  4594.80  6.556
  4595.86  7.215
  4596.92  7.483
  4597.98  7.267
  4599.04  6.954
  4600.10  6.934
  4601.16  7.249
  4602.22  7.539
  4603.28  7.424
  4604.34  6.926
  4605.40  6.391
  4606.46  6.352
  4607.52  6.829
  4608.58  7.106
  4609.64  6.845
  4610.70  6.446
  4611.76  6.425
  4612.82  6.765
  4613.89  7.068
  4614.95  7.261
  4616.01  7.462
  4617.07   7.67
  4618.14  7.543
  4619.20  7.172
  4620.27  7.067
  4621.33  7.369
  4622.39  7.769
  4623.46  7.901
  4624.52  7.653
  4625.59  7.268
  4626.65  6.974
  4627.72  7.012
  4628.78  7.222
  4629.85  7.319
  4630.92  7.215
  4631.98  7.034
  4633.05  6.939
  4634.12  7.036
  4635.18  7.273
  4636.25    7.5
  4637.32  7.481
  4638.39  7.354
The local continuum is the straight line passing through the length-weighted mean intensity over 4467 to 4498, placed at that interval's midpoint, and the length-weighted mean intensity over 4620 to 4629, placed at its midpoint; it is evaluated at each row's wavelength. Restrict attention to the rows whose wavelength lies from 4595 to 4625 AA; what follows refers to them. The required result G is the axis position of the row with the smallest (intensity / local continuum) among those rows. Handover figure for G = 4606.46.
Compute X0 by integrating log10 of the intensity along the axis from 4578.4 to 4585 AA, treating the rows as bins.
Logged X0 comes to 5.4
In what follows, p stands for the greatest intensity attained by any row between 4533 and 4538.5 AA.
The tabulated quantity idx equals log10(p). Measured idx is 0.898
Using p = 7.912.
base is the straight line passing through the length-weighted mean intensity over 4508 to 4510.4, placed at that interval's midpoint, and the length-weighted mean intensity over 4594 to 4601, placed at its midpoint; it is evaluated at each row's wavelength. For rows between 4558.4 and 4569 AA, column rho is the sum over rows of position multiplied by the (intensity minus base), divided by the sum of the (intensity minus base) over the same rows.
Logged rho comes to 4563.7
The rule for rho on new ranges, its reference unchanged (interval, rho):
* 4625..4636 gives 4630.6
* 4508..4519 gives 4513.0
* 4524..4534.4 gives 4530.9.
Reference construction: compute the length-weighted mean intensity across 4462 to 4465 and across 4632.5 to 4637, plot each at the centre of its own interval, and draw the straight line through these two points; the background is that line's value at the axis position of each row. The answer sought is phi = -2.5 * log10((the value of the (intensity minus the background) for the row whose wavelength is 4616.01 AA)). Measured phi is 1.47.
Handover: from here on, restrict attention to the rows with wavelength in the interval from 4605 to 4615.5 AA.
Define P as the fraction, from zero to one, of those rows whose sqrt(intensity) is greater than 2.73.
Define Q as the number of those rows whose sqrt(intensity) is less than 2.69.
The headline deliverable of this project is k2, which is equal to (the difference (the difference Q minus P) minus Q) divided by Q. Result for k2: 0.00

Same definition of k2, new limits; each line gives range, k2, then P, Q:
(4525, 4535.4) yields -0.03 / 0.2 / 7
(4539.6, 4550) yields -0.60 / 0.6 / 1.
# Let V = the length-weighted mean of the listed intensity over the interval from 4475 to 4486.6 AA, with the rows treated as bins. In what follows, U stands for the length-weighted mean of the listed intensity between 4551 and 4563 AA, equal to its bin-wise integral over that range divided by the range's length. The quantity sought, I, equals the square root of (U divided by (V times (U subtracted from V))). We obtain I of 1.89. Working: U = 6.80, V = 7.07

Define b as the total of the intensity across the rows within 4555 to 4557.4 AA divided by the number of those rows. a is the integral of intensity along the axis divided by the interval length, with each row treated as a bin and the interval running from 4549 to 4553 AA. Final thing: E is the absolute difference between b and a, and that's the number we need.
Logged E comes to 0.16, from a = 6.7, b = 6.86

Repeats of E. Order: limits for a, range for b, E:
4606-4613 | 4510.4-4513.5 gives 0.17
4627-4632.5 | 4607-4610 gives 0.23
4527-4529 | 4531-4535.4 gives 0.77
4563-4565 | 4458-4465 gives 0.27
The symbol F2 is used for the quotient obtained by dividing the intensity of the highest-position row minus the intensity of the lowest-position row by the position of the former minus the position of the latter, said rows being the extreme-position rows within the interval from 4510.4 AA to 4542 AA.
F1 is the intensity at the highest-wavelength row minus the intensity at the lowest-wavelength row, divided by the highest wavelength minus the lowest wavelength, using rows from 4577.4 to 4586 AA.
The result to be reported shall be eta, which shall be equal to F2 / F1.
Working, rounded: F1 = 0.23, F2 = 0.03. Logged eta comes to 0.1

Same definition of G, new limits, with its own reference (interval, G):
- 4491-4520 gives 4494.35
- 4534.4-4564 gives 4534.89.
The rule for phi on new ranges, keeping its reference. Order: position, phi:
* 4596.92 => 1.43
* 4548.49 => 1.79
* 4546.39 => 0.55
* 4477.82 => 0.88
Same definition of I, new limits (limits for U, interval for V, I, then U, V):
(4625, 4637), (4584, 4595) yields 1.62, 7.17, 7.53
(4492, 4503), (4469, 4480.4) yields 0.98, 6.44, 7.36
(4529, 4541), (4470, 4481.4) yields 1.79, 7.03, 7.33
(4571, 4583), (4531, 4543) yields 1.51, 6.81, 7.22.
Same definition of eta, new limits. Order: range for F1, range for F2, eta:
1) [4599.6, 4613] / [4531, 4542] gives -11.0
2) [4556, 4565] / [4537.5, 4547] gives -0.3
